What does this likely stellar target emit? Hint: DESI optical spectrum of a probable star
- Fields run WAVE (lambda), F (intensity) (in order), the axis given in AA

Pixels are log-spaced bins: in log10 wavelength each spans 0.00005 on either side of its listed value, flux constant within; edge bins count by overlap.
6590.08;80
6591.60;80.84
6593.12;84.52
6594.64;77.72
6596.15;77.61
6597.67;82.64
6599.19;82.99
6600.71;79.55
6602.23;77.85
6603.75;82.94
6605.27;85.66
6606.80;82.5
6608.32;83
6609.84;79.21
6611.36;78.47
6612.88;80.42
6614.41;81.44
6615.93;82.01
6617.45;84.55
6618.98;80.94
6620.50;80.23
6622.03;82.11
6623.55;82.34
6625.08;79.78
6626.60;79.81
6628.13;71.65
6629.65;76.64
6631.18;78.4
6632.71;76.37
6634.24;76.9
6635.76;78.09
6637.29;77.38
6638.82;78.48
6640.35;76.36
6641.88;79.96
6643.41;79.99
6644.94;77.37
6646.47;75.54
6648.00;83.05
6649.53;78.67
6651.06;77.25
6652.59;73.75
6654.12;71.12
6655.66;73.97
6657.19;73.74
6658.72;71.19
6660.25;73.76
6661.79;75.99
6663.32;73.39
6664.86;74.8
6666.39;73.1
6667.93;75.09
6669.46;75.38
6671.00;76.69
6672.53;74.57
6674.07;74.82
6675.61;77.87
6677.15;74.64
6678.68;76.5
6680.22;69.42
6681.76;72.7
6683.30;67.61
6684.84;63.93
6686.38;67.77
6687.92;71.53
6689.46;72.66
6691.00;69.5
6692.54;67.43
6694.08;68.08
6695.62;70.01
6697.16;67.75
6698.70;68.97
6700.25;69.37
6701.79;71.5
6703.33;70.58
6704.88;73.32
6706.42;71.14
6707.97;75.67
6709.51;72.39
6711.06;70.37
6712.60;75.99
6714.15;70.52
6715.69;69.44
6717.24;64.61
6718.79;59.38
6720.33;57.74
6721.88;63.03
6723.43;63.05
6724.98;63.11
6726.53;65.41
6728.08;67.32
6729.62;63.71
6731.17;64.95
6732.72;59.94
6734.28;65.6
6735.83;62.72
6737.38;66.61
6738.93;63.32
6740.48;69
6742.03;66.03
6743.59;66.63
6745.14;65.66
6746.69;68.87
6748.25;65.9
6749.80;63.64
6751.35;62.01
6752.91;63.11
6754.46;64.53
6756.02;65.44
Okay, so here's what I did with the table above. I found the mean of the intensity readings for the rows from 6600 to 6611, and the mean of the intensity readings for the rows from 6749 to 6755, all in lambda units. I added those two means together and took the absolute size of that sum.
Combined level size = 145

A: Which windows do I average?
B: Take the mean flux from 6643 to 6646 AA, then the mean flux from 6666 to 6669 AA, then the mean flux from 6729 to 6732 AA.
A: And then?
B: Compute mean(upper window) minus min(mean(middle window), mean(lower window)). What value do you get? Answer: -10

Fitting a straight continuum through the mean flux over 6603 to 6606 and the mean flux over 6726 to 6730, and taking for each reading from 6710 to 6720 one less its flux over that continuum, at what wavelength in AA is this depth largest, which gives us 6718.79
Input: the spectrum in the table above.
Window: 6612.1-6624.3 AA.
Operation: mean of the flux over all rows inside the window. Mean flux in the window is 82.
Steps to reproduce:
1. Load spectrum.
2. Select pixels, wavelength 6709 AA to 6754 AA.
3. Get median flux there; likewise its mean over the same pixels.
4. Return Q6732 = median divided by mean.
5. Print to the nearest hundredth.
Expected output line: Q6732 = 1.00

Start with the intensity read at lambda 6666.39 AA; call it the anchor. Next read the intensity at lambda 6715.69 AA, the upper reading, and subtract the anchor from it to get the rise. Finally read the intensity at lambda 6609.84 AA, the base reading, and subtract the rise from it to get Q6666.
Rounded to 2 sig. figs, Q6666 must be 83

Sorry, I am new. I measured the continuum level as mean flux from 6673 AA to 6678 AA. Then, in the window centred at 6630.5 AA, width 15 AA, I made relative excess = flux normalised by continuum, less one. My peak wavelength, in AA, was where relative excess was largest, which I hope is 6623.55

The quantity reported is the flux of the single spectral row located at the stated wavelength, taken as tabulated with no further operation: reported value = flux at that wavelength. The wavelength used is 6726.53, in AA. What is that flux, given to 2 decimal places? 65.41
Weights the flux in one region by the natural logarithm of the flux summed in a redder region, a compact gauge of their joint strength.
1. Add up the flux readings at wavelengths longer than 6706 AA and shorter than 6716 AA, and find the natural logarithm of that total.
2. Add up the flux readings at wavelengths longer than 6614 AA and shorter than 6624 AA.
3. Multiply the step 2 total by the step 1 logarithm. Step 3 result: 3571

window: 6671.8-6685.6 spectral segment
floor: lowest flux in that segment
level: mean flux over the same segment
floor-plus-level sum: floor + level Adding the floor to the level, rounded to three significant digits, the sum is 136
